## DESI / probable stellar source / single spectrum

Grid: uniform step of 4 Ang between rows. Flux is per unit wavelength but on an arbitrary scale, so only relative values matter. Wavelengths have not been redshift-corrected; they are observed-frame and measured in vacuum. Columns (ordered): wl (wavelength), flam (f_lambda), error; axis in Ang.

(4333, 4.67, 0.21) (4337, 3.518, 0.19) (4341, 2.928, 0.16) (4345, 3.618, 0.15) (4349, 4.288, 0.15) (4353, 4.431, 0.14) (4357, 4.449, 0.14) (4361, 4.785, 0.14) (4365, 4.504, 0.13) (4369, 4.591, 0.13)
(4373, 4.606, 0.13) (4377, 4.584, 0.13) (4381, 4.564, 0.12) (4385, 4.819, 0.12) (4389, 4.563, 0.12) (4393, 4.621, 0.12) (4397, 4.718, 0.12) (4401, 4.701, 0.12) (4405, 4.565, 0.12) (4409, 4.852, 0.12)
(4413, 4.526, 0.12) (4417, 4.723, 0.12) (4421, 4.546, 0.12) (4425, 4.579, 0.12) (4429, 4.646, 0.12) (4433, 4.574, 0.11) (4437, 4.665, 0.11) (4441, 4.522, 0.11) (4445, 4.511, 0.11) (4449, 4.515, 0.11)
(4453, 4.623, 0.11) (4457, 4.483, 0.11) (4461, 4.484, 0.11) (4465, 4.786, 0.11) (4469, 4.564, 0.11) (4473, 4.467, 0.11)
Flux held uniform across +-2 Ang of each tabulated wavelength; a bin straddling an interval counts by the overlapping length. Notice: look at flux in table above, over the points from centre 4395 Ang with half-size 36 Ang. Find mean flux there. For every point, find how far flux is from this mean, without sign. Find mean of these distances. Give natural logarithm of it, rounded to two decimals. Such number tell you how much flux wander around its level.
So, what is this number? -2.45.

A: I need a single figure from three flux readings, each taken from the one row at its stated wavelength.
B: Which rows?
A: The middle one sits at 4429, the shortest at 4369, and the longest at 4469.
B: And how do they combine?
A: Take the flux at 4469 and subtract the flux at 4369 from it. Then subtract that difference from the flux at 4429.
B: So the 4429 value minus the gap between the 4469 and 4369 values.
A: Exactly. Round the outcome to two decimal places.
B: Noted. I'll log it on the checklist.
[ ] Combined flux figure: 4.67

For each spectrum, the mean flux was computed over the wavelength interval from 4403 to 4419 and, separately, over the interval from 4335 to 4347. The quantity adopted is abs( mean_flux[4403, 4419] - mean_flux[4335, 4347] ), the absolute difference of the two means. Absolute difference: 1.3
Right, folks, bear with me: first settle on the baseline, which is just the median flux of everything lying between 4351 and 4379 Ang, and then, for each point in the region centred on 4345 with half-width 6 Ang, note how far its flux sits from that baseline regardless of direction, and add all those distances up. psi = 2.92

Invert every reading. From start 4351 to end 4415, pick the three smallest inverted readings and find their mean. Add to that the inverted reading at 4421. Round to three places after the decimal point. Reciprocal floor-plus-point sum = 0.428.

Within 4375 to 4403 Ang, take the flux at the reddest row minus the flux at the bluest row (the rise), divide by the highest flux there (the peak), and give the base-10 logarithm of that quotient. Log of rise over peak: -1.6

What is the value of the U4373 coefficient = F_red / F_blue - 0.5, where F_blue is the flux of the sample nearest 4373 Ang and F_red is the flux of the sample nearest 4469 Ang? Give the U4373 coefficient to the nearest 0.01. 0.49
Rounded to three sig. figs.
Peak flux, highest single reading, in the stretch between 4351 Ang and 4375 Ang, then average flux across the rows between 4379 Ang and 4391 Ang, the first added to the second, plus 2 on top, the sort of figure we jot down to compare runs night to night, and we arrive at 11.4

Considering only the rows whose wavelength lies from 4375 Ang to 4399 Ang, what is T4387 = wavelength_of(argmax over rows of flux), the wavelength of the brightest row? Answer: 4385 Ang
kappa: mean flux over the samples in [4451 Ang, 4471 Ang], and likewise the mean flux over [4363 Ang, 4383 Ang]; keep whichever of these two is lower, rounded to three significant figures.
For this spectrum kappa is 4.57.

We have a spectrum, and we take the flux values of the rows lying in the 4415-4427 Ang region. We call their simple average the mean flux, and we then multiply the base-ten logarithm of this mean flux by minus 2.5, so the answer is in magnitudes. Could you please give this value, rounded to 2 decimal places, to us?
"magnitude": -1.66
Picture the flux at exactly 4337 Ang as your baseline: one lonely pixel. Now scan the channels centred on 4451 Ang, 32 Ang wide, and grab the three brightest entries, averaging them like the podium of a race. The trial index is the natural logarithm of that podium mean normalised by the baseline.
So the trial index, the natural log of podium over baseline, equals 0.29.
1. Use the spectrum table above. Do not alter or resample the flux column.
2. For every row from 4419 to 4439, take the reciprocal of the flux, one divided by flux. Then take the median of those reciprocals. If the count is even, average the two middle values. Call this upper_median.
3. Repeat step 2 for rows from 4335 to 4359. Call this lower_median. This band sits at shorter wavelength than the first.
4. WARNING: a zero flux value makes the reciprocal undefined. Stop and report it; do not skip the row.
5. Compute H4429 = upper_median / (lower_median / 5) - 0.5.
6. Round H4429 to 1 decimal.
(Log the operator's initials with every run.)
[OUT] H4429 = 3.8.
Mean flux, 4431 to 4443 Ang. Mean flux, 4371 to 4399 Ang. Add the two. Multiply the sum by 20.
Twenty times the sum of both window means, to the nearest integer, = 185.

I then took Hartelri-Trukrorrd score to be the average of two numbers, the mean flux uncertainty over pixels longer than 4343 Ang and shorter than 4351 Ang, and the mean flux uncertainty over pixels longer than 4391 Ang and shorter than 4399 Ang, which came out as 0.135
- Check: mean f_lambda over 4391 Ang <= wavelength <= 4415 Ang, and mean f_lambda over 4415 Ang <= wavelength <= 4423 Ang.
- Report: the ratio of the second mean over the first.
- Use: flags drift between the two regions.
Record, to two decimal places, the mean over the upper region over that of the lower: 0.99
